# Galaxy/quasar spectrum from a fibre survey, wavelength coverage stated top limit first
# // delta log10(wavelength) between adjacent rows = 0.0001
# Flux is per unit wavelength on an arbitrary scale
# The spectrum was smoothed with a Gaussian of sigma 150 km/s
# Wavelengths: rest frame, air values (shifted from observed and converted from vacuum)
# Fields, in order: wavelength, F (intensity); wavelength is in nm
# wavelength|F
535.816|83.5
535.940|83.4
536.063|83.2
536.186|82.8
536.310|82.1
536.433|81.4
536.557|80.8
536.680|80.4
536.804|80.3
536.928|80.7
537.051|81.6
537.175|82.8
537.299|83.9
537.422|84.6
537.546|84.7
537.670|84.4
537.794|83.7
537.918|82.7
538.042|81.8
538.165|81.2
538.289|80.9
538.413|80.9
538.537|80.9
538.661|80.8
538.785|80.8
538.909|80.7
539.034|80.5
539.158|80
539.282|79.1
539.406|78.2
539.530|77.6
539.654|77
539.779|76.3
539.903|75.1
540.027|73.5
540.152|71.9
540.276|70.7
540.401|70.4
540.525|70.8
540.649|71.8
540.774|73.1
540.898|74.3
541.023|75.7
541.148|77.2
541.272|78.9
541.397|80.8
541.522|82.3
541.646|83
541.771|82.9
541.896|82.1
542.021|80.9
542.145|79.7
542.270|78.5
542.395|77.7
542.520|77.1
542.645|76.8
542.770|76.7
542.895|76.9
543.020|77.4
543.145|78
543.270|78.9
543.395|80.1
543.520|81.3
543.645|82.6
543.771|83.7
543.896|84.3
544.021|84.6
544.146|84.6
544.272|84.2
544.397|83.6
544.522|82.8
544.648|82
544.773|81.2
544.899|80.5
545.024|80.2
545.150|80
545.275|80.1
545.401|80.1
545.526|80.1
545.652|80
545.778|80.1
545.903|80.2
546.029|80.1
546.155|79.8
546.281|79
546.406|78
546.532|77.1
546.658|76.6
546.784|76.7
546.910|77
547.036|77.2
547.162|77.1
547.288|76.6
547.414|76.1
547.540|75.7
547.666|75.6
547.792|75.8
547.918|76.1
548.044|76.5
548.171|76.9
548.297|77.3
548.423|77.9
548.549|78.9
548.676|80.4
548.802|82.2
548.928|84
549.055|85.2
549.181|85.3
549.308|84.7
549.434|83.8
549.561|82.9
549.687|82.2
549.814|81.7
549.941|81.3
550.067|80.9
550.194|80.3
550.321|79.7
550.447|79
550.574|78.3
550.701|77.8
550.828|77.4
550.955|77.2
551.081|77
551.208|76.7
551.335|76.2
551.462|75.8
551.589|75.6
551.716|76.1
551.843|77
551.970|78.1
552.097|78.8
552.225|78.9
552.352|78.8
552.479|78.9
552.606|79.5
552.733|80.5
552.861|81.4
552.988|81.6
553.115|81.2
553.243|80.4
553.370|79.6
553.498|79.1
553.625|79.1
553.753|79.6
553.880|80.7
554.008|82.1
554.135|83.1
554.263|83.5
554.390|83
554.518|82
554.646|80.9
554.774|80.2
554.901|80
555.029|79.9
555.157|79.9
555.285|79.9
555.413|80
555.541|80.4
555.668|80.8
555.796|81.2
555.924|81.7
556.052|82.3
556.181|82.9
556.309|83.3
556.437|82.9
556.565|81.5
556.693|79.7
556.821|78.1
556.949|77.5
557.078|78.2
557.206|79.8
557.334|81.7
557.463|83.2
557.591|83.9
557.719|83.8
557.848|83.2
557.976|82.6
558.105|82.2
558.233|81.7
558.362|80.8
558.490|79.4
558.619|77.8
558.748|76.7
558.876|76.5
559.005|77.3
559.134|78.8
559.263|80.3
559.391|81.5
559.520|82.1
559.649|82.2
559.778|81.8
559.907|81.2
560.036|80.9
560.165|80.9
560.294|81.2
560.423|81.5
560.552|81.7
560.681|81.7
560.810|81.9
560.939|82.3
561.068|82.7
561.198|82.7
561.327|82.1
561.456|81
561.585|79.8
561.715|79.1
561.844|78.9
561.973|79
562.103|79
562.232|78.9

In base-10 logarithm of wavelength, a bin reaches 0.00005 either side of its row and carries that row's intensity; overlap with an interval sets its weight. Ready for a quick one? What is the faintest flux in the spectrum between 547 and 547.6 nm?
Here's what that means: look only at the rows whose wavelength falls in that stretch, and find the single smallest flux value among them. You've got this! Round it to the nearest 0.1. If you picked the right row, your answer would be 75.7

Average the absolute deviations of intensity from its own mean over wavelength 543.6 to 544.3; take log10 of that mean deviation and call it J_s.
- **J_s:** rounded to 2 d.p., -0.25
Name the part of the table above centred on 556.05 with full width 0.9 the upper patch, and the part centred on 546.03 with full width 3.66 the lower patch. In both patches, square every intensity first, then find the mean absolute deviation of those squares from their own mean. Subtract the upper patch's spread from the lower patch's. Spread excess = 193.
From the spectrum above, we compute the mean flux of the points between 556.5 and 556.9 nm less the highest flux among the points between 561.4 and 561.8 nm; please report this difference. -1.2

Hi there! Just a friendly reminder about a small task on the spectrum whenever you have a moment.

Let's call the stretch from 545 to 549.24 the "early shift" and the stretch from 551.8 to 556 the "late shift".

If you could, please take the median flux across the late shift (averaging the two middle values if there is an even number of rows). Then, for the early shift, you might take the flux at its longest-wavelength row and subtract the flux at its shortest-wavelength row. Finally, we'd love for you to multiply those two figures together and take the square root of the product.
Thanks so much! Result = 20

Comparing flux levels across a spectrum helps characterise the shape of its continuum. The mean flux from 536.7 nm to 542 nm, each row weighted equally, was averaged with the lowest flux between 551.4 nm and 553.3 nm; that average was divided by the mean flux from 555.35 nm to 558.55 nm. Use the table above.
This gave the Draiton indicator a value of 0.951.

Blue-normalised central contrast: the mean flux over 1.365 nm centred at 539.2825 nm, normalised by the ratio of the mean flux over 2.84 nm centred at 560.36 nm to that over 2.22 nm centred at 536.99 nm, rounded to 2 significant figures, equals 80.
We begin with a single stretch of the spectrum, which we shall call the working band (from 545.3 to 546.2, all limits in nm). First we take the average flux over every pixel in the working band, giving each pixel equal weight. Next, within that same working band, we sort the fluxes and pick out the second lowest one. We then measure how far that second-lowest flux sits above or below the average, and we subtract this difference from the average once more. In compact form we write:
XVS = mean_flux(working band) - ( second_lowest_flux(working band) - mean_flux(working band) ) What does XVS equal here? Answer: 80.1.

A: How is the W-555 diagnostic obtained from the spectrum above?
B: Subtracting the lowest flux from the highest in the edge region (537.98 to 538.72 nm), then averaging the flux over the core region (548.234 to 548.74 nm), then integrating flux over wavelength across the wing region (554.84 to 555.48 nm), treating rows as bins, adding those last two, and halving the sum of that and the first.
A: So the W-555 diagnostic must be 65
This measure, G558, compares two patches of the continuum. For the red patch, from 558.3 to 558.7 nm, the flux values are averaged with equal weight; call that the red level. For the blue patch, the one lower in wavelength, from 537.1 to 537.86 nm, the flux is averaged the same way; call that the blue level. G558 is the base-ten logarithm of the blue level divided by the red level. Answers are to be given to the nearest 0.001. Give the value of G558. 0.025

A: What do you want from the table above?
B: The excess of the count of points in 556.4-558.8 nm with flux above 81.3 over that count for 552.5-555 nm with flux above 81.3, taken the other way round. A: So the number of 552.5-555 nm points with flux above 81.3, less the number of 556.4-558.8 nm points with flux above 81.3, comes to -3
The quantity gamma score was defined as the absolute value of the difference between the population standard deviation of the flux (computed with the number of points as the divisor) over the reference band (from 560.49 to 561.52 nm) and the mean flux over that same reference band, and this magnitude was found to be 81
